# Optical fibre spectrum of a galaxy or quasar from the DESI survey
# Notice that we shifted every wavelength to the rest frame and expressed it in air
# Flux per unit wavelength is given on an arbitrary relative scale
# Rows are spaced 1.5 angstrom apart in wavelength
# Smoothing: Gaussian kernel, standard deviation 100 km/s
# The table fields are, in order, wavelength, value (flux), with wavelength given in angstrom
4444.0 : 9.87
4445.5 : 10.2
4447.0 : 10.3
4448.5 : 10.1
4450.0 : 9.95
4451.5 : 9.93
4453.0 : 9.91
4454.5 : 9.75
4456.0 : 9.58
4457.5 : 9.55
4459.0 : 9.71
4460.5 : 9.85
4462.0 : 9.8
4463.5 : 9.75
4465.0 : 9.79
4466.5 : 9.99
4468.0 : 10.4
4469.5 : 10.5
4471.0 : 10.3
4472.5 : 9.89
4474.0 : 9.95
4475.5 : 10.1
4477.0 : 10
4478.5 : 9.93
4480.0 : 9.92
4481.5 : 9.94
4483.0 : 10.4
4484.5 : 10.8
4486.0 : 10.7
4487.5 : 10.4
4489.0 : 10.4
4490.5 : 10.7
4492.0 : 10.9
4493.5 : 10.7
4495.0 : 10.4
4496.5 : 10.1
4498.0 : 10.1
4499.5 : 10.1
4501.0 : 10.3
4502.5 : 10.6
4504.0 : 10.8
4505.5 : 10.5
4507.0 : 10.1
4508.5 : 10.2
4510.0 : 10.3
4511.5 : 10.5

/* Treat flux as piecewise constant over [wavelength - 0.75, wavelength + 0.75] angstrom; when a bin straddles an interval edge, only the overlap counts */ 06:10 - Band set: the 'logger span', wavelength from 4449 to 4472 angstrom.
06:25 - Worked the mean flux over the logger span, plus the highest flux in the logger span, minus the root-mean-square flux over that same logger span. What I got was 10.5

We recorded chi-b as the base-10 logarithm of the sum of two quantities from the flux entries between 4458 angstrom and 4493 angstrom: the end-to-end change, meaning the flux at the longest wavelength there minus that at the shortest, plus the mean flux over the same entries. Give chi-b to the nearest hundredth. 1.06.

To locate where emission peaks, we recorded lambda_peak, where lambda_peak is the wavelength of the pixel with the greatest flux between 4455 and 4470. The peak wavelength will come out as 4469.5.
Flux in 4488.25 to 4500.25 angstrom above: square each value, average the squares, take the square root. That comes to 10.4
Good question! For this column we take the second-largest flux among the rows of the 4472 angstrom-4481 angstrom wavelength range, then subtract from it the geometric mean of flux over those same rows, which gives 0.04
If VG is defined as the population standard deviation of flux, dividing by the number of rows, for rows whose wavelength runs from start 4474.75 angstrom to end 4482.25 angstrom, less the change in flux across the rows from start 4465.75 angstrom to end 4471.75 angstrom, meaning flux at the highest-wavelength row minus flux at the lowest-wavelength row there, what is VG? -0.2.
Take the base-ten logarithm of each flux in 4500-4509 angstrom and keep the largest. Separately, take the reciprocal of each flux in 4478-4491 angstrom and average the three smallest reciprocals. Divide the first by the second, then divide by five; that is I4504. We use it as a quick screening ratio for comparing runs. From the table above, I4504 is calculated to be 2.22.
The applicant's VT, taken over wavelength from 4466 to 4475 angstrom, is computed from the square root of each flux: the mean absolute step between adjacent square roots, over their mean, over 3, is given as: 0.0039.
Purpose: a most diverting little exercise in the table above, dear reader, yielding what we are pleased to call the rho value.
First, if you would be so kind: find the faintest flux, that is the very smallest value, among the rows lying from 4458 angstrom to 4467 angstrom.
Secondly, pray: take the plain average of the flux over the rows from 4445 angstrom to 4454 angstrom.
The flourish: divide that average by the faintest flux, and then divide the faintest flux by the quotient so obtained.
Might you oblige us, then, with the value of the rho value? 9.4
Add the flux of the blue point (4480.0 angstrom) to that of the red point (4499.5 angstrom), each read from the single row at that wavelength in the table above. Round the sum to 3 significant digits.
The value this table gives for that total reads 20.0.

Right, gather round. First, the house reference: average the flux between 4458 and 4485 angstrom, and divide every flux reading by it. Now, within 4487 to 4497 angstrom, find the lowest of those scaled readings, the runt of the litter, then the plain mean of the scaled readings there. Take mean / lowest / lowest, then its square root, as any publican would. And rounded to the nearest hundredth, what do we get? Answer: 1.02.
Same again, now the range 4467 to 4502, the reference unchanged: 1.03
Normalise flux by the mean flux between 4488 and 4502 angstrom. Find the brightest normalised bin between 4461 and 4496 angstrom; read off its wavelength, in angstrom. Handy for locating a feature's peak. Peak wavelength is 4492.0 angstrom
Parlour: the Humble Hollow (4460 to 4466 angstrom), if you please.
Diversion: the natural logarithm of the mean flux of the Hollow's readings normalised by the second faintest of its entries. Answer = 0.001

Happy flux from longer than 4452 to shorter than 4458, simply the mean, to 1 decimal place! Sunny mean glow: 9.7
